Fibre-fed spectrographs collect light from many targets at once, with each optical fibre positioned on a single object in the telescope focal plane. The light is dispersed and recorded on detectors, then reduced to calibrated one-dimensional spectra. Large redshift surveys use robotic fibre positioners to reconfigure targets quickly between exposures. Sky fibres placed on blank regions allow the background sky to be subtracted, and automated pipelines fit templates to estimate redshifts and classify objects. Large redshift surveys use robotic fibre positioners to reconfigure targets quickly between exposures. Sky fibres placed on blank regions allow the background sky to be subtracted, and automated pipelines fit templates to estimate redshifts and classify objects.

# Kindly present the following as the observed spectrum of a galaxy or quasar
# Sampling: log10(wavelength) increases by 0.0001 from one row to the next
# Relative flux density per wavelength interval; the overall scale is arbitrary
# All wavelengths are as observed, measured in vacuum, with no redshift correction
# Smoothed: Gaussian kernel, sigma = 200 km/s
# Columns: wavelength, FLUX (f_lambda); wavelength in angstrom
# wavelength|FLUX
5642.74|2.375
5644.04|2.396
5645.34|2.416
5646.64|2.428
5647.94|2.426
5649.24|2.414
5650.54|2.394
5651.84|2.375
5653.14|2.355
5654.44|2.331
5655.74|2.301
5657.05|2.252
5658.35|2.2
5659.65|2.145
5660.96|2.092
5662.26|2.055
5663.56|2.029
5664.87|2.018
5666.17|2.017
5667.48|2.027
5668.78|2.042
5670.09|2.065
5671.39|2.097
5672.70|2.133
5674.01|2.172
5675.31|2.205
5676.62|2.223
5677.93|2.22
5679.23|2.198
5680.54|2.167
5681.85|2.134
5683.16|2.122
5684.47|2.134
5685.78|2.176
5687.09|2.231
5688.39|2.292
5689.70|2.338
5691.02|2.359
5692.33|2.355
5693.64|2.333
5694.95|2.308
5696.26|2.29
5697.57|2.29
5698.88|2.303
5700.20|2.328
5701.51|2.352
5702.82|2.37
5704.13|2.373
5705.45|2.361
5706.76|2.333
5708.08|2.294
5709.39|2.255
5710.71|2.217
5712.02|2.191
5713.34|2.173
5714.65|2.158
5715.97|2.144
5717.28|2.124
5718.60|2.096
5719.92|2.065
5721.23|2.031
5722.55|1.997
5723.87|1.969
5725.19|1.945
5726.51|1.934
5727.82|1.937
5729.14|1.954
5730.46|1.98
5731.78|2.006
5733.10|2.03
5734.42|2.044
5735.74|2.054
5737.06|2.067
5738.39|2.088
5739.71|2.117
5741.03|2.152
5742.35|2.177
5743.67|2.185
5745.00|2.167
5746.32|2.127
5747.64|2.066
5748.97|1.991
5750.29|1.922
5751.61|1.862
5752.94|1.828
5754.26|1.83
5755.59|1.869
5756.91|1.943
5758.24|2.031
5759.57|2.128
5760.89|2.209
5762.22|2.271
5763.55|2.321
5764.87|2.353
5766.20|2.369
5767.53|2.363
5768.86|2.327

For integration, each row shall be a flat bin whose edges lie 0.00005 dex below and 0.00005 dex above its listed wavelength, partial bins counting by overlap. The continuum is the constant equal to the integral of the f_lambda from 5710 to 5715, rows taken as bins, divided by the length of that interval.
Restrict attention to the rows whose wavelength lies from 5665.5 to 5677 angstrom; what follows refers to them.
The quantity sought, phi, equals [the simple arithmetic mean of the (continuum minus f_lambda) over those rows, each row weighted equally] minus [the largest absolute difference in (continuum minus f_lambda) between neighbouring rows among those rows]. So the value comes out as 0.04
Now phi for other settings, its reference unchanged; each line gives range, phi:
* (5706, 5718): -0.06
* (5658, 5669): 0.06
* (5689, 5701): -0.16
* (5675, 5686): -0.03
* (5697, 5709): -0.19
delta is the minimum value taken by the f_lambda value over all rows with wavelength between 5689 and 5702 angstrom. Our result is 2.29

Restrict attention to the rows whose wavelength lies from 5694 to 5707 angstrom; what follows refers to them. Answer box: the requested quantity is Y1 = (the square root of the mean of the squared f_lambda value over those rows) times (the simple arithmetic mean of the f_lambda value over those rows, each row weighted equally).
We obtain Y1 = 5.4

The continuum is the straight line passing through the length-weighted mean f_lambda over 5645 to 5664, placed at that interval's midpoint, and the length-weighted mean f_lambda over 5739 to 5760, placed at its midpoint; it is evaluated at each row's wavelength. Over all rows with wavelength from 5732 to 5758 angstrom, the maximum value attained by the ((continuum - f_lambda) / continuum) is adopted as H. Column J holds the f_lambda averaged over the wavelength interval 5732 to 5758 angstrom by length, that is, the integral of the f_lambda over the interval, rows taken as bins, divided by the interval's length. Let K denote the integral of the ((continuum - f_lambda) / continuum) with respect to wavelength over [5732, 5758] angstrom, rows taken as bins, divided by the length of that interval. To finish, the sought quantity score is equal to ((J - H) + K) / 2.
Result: 0.97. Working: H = 0.09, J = 2.03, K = 0.00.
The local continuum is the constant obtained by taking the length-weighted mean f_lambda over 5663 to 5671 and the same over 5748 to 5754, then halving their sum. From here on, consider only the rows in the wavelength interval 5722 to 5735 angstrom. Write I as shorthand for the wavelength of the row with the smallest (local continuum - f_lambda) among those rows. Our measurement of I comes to 5734.42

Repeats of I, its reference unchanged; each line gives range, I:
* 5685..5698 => 5691.02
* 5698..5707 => 5704.13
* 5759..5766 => 5764.87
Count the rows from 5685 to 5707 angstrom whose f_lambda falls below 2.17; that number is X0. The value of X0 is 0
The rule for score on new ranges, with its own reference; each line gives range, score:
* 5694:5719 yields 1.10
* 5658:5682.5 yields 1.03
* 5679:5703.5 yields 1.10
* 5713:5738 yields 0.99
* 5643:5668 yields 1.08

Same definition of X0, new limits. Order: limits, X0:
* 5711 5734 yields 15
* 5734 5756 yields 15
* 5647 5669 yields 8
